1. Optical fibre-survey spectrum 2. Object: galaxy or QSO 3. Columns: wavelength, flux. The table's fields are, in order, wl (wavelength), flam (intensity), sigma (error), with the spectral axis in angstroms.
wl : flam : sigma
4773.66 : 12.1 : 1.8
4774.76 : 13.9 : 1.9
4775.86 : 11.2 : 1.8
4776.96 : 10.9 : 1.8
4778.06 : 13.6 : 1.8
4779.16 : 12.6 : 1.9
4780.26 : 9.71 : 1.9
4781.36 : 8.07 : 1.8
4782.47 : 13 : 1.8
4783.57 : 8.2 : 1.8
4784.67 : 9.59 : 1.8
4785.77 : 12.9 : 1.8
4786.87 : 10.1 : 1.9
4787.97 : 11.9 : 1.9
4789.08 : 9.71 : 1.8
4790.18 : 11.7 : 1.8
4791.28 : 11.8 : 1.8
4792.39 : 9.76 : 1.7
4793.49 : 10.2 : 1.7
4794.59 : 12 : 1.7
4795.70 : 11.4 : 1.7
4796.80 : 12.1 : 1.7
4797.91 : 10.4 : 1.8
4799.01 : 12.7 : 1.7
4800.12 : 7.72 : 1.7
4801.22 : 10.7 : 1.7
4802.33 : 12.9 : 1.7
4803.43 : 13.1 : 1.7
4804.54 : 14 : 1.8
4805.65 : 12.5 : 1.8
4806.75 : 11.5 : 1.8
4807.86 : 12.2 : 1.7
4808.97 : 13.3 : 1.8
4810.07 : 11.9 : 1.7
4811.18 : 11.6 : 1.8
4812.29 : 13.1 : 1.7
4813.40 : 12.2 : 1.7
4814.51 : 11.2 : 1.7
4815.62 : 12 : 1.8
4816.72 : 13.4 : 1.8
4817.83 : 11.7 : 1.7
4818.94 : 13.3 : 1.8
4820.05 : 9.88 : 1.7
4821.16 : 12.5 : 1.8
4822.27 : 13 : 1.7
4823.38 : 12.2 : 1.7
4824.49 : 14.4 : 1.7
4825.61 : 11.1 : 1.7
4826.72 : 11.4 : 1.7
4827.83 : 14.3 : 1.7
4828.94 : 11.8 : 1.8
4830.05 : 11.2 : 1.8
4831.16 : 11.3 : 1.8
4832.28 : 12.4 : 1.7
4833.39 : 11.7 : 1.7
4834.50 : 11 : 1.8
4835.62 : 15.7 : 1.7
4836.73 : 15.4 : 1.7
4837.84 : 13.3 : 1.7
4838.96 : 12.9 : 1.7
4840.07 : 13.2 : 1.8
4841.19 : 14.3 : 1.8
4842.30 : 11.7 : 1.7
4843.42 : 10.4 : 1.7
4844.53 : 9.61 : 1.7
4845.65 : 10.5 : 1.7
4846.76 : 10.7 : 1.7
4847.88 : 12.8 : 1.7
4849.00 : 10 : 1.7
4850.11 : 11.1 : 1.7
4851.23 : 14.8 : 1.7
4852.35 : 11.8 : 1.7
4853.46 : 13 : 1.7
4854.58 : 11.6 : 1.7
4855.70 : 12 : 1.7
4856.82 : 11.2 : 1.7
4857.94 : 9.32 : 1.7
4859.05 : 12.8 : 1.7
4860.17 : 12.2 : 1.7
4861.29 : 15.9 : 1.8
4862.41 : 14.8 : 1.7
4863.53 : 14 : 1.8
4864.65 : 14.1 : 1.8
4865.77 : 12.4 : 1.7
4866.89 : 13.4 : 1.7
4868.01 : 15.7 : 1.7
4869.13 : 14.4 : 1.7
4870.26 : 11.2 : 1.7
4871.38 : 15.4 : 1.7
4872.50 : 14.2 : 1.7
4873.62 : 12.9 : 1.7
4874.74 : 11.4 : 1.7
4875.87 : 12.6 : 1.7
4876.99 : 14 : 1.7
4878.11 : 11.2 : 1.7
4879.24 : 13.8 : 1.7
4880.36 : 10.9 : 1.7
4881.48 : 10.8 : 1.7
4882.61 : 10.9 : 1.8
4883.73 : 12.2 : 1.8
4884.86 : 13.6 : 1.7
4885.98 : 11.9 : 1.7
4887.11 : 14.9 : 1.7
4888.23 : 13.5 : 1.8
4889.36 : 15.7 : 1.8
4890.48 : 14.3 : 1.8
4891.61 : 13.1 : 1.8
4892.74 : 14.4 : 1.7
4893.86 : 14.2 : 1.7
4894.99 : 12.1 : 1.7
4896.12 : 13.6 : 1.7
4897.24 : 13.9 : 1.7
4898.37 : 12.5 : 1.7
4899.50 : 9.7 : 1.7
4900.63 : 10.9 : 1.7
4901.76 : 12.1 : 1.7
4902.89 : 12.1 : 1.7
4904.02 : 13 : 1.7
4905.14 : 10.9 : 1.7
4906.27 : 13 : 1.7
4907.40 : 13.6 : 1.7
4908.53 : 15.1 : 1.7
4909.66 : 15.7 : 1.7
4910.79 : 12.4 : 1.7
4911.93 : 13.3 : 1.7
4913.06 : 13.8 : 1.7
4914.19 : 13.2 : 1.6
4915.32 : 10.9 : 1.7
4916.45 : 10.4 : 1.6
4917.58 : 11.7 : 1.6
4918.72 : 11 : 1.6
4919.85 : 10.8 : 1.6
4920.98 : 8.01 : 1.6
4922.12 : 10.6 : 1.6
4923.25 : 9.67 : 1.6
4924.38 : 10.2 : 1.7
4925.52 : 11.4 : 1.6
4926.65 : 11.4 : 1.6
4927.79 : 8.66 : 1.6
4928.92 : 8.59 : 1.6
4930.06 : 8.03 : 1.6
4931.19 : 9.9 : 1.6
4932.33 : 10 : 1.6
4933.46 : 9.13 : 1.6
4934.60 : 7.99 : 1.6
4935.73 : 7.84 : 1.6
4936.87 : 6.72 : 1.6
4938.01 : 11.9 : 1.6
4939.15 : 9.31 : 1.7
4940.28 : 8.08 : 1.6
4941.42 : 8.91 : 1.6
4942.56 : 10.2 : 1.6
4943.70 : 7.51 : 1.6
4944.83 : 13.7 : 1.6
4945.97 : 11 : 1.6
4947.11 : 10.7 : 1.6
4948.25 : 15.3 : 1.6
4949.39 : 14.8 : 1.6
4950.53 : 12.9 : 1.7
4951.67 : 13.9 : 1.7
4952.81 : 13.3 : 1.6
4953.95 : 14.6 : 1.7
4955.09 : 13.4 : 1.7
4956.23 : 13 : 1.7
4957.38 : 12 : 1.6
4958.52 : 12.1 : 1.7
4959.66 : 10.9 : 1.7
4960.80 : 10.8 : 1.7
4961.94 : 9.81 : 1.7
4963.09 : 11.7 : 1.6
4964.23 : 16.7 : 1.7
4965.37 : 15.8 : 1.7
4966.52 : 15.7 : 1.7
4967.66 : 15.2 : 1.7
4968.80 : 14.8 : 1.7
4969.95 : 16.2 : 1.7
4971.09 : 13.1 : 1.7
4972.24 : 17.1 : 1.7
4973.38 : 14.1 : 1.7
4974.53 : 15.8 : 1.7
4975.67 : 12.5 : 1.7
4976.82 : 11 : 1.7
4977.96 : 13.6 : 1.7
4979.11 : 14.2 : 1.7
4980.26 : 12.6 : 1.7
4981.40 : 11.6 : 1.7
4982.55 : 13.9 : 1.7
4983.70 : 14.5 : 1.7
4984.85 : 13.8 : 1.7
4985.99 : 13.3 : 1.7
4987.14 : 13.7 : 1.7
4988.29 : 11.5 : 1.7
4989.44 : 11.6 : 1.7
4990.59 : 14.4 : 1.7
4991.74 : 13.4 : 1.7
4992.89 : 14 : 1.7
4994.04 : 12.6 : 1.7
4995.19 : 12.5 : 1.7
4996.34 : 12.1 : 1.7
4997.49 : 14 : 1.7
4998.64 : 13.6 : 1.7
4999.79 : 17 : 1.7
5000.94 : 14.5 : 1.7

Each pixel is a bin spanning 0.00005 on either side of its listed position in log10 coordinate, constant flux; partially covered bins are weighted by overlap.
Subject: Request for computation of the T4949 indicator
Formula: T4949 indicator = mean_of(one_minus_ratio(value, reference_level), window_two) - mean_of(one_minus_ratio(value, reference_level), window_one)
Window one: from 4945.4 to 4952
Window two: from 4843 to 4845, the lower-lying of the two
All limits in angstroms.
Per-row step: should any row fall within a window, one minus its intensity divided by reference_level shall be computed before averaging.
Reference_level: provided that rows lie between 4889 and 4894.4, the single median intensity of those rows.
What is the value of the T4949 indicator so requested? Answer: 0.22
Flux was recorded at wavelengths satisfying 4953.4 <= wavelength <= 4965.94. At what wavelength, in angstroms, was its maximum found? 4964.23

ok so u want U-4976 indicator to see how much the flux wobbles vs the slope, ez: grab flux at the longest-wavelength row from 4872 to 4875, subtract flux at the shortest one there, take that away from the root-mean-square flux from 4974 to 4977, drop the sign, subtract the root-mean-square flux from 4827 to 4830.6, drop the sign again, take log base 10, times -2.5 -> -1.4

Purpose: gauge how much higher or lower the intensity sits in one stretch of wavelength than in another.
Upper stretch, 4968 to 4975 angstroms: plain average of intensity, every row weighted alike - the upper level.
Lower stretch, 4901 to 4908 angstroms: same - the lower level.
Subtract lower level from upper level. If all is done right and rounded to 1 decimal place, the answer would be 2.7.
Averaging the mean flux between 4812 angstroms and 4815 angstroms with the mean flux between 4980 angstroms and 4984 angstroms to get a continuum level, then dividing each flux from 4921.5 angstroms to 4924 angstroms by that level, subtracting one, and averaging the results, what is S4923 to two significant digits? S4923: -0.20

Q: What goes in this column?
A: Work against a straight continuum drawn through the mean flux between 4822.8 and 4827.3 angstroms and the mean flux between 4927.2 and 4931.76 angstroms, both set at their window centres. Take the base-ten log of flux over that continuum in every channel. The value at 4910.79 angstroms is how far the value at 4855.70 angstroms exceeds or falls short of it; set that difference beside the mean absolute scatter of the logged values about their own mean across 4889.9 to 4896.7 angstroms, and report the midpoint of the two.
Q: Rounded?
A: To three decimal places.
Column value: -0.035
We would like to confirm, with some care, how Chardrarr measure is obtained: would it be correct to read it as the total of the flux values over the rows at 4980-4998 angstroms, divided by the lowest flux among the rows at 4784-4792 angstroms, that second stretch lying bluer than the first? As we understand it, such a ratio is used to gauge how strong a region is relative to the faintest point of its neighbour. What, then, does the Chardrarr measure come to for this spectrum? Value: 22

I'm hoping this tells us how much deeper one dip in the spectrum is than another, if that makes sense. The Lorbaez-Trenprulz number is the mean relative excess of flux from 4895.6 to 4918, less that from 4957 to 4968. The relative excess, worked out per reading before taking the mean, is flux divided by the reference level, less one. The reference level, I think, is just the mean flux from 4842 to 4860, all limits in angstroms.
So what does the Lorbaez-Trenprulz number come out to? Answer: -0.04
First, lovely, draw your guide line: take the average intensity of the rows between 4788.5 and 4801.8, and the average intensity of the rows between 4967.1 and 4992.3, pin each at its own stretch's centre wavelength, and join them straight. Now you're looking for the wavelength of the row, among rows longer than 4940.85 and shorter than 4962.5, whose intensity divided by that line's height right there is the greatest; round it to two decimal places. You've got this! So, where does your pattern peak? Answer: 4948.25 angstroms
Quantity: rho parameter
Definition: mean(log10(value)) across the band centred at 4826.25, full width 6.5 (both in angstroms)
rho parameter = 1.10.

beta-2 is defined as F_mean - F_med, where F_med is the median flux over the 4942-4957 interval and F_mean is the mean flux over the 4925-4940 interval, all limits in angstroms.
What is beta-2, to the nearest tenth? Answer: -4.0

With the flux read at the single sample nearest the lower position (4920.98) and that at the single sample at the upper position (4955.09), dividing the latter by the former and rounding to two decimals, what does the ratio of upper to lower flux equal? 1.67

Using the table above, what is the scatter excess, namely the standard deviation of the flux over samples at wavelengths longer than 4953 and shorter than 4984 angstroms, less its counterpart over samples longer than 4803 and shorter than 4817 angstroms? 1.1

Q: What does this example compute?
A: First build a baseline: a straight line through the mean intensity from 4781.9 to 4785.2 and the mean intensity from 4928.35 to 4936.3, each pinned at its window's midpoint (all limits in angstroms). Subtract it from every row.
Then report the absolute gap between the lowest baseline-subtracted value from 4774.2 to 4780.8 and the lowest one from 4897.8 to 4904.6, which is 1.2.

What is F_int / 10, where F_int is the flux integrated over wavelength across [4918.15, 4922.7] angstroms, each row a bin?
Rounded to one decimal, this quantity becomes 4.6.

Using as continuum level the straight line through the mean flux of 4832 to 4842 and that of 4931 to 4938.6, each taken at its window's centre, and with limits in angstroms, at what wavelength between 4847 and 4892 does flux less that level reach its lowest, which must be 4857.94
